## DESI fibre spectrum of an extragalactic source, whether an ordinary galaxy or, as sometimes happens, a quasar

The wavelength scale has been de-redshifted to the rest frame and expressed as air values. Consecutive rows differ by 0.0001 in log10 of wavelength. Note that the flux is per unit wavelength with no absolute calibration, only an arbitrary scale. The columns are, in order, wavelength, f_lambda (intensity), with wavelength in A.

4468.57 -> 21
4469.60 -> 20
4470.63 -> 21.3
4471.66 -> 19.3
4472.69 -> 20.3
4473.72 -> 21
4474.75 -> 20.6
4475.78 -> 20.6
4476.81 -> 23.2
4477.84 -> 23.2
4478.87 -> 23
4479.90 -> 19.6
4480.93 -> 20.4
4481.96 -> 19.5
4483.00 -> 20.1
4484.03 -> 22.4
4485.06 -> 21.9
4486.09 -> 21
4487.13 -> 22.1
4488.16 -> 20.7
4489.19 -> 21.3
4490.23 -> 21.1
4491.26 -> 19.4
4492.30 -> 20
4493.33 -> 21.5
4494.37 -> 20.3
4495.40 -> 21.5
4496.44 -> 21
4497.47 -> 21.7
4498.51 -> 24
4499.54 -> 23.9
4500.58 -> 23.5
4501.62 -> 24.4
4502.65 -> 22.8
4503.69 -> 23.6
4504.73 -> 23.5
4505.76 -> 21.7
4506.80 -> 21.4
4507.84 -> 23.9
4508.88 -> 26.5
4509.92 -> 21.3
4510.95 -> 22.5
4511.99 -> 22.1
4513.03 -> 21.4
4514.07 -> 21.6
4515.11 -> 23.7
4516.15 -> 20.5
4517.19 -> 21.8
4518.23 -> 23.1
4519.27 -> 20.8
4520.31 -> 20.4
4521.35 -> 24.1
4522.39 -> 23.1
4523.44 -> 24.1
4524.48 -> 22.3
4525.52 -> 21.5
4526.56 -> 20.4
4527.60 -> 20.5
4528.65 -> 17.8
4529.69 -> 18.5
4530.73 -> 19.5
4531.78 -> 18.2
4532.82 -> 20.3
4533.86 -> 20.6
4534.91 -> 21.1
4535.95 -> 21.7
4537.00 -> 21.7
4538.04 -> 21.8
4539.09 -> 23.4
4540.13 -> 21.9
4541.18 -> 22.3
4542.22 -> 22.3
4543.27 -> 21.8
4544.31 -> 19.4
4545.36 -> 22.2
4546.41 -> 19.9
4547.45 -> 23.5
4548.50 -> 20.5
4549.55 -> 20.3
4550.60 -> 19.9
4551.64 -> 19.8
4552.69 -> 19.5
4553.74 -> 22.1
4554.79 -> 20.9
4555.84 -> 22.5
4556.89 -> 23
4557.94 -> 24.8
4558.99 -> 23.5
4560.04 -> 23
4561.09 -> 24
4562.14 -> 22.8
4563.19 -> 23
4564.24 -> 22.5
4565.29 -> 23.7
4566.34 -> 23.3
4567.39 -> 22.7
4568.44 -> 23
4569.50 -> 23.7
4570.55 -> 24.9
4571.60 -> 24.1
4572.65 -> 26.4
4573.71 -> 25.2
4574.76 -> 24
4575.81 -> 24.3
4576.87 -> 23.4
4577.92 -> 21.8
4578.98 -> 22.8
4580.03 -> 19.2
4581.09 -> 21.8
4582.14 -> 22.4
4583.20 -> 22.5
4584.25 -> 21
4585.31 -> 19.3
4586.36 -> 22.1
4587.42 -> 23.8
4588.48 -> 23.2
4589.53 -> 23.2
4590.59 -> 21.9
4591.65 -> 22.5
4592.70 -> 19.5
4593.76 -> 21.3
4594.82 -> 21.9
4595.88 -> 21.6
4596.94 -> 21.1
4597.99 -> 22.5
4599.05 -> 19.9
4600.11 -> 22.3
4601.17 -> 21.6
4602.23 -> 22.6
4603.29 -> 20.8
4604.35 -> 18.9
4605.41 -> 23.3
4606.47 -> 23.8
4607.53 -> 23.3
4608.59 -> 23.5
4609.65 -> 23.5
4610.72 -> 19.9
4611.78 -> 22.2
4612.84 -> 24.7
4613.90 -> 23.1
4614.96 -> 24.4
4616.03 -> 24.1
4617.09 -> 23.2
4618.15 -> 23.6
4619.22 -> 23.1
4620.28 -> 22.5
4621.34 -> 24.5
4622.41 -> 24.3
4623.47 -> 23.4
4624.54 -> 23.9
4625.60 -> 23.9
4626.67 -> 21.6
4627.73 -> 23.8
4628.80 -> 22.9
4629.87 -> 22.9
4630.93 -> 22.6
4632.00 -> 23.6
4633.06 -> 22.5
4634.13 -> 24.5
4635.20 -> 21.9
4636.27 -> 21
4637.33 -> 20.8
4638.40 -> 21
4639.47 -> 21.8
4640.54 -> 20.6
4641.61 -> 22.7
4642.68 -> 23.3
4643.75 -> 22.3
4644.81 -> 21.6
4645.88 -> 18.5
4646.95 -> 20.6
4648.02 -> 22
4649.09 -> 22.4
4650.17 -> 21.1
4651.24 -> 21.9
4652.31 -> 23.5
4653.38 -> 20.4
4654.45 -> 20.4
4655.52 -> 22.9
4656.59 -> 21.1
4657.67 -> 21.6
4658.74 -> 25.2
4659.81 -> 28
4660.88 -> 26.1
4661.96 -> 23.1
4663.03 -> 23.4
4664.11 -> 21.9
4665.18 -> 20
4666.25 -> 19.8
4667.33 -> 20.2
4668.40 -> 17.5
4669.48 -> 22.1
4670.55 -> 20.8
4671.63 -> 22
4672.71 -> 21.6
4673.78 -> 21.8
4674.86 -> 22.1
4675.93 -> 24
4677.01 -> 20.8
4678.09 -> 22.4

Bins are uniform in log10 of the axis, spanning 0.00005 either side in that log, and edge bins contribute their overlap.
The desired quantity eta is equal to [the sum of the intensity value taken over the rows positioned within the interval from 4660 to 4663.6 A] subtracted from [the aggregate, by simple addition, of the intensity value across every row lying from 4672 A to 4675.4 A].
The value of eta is -7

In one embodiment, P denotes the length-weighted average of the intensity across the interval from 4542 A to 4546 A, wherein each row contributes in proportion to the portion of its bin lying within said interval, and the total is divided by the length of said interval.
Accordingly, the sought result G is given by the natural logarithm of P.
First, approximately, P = 21.3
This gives 3.06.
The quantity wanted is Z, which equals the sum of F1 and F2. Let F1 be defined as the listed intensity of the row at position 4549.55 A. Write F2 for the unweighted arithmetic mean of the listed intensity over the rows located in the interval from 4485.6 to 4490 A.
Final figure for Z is 41.6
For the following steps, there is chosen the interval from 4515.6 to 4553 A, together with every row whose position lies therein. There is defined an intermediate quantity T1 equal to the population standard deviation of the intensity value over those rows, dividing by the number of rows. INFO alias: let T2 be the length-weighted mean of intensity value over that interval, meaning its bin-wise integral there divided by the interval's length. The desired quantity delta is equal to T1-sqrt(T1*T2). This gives -4.2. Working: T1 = 1.6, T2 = 21.1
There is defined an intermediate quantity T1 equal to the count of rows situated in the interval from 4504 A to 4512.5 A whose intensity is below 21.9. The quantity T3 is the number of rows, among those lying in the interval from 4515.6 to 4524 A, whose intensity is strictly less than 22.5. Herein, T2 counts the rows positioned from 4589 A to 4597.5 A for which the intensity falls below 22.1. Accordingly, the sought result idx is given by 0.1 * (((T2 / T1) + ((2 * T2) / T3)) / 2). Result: 0.25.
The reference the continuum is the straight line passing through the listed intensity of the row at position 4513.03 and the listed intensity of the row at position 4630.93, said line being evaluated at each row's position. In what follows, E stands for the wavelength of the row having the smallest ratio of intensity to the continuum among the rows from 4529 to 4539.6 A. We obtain 4531.78 A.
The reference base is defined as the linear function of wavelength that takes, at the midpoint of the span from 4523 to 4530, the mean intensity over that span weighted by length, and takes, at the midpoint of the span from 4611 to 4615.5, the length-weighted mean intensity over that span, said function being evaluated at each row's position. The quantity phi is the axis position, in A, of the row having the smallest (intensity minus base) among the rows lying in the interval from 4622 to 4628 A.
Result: 4626.67 A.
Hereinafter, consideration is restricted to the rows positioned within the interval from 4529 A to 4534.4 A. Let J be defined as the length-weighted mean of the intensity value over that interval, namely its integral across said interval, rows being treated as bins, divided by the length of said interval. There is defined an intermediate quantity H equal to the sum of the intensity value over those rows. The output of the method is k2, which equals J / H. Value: 0.200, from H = 97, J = 19.4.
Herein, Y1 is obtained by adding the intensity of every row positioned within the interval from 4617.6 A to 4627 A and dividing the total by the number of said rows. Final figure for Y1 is 23.4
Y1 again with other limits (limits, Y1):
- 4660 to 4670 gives 21.6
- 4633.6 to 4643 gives 22.0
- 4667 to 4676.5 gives 21.3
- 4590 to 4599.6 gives 21.4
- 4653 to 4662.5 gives 23.2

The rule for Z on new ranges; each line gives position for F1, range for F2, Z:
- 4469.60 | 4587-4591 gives 43.0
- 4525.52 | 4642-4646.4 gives 42.9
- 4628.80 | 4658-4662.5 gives 48.5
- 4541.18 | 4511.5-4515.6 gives 44.5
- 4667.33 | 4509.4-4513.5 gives 42.0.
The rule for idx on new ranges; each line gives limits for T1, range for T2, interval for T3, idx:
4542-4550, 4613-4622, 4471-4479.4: 0.00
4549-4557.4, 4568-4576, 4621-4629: 0.00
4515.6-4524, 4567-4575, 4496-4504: 0.00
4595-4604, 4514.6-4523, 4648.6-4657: 0.11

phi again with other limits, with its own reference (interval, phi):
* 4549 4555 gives 4552.69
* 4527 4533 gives 4528.65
